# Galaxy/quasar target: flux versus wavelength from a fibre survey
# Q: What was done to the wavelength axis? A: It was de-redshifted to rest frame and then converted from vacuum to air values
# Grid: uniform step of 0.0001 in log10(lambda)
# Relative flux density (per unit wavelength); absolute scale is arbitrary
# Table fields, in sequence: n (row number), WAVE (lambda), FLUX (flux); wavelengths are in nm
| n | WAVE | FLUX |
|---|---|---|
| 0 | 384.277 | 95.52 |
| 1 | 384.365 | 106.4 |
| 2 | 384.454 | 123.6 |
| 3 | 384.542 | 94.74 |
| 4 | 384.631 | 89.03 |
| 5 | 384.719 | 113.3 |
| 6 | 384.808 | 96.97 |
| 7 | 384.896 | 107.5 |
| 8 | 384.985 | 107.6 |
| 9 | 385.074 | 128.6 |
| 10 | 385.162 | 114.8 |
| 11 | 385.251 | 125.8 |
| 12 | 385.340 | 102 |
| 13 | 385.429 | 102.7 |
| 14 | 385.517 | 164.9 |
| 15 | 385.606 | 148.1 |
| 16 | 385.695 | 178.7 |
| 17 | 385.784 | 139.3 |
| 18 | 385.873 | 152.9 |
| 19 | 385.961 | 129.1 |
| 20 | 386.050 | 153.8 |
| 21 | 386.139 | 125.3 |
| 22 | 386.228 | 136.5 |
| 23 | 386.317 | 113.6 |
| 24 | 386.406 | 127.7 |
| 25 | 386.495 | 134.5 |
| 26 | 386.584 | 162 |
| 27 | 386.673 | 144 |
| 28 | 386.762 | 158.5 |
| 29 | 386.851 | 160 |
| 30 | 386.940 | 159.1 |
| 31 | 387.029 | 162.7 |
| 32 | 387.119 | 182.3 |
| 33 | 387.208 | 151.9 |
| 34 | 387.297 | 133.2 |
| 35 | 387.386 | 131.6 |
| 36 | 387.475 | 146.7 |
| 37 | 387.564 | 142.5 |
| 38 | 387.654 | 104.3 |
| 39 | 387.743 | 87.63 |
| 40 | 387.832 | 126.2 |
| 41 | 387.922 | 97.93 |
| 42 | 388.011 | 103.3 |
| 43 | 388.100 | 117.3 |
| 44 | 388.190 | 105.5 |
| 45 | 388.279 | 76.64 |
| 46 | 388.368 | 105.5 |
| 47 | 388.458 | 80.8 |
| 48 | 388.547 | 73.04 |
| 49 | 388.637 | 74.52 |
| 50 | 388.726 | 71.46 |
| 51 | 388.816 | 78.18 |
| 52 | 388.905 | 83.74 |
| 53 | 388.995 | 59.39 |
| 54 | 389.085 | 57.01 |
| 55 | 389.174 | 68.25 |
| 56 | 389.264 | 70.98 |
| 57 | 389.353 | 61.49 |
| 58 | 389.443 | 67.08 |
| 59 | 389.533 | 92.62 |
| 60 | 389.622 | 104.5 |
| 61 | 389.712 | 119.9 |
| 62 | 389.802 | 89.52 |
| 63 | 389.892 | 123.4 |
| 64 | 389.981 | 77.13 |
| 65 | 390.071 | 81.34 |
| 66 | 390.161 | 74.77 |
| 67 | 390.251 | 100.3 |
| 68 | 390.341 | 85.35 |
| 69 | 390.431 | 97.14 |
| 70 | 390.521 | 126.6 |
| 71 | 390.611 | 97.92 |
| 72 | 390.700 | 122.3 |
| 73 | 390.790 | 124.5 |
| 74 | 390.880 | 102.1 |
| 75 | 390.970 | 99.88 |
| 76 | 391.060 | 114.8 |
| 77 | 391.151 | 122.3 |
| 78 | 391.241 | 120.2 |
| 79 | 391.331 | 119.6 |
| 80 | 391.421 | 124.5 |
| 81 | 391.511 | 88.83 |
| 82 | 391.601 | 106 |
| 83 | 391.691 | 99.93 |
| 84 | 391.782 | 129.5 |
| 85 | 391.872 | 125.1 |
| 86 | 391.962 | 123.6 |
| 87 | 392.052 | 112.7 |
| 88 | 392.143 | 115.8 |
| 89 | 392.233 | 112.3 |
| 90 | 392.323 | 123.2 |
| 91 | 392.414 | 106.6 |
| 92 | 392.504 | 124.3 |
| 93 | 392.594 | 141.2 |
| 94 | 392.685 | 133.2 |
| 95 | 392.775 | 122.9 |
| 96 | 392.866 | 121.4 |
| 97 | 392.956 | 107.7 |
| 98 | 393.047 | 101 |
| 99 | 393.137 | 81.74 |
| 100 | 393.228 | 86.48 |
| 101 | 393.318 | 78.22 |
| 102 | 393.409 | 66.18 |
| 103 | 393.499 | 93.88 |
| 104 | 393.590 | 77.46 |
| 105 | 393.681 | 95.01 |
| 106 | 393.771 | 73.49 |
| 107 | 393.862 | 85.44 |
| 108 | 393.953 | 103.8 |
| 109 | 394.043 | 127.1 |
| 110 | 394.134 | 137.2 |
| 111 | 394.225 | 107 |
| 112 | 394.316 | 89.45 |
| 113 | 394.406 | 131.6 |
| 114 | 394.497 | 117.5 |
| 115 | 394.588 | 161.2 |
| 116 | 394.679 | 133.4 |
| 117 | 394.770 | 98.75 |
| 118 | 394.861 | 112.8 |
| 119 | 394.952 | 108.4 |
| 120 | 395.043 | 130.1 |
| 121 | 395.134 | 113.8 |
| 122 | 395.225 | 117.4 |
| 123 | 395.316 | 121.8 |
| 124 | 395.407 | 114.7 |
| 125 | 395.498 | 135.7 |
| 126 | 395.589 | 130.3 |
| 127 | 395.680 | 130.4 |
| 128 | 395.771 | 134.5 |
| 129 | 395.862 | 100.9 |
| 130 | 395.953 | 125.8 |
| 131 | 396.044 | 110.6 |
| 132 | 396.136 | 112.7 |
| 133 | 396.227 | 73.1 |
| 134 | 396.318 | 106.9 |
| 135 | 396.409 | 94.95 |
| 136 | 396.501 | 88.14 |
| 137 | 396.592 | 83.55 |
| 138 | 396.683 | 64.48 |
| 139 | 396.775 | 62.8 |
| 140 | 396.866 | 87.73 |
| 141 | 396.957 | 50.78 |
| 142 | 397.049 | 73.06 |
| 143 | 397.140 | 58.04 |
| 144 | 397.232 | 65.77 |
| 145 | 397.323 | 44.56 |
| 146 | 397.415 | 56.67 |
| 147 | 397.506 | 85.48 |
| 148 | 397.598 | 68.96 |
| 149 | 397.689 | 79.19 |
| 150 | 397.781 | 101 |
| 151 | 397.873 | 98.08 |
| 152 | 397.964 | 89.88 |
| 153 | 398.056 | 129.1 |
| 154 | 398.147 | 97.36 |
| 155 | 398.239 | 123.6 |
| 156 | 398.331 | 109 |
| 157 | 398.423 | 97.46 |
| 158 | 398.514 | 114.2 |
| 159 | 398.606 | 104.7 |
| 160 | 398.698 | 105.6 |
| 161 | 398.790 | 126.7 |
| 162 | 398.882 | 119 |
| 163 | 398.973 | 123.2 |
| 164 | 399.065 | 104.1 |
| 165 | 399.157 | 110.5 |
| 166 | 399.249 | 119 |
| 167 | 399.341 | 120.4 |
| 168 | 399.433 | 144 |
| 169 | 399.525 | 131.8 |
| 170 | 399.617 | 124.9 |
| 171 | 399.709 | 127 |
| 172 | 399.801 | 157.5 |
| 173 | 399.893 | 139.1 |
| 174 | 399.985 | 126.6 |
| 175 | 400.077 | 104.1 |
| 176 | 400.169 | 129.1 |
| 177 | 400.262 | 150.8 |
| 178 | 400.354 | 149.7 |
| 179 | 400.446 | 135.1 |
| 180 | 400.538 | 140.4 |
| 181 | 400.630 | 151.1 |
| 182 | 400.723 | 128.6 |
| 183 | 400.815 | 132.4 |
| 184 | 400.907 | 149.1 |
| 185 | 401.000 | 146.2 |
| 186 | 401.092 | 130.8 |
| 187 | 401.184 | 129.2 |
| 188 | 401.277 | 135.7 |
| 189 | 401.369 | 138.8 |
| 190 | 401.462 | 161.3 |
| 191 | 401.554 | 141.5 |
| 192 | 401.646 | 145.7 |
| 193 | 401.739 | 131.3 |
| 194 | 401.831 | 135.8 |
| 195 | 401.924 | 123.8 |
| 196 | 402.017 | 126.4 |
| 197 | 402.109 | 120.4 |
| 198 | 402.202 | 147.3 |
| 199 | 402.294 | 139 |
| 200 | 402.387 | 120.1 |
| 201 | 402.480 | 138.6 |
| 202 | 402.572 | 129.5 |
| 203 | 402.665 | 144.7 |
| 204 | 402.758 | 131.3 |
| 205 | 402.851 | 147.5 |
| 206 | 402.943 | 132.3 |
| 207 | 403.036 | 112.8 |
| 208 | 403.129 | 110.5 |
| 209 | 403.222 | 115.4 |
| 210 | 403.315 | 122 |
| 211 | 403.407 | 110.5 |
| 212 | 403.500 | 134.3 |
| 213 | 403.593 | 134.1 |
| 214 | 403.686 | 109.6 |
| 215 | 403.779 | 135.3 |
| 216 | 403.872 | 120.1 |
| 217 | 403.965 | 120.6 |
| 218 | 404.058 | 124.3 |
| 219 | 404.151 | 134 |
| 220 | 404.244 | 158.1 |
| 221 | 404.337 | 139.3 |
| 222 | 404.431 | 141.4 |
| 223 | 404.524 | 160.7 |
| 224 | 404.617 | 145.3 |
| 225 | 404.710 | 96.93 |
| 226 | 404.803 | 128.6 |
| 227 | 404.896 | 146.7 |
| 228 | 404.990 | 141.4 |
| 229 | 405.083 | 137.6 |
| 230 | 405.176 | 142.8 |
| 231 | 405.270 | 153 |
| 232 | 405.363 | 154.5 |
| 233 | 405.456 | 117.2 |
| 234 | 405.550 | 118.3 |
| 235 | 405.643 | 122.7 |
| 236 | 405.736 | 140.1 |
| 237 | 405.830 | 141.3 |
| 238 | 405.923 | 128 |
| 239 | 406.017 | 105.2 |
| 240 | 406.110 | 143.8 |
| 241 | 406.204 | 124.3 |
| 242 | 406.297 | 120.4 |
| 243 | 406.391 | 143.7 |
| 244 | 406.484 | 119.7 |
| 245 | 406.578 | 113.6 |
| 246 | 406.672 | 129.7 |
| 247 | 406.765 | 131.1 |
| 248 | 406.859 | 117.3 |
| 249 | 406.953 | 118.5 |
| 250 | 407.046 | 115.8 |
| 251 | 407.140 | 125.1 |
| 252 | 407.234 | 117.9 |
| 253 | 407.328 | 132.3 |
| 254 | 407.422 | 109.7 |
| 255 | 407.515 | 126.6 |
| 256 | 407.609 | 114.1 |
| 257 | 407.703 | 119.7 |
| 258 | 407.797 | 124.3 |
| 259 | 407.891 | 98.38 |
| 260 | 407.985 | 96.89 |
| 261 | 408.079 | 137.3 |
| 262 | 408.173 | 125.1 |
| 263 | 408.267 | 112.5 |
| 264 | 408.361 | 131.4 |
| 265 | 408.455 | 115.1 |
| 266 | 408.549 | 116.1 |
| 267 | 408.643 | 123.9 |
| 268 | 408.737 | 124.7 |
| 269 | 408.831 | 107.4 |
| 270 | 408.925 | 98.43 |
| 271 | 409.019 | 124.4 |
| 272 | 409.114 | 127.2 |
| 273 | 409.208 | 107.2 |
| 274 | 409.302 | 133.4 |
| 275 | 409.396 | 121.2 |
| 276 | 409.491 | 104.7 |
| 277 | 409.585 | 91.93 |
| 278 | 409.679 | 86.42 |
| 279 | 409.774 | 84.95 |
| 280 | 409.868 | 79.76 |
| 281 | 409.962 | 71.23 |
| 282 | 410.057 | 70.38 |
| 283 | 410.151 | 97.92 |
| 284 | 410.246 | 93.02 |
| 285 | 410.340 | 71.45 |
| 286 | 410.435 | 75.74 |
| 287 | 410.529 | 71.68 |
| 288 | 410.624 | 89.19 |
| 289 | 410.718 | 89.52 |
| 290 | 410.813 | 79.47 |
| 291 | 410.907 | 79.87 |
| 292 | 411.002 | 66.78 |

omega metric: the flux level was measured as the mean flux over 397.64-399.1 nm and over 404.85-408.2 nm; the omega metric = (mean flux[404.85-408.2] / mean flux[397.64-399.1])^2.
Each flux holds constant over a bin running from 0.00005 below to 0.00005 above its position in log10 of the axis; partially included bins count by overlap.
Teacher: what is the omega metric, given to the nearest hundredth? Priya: 1.38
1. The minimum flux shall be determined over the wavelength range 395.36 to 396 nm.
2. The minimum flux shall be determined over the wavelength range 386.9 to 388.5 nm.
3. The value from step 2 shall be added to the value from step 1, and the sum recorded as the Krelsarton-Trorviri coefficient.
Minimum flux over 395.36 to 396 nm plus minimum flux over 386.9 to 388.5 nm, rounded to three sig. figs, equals 178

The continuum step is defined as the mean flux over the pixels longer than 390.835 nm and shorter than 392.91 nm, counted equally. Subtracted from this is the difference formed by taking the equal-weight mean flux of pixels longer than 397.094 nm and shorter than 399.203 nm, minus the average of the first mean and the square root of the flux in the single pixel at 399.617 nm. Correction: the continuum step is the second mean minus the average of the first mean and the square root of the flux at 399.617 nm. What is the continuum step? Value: 32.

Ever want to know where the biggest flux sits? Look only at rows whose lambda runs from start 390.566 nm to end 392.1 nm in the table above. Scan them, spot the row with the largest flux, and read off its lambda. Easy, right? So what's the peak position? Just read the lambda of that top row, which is 391.782 nm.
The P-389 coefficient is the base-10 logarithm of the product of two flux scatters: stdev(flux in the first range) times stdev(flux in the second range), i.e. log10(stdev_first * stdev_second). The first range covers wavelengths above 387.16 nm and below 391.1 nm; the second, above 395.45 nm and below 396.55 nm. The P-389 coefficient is 2.7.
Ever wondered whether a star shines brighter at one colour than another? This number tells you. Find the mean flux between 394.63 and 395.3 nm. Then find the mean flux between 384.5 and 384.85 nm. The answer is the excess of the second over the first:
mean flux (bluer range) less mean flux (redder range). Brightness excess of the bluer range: -18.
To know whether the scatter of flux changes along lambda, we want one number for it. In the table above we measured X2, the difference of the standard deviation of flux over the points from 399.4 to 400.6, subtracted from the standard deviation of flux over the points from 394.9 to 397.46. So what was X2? 15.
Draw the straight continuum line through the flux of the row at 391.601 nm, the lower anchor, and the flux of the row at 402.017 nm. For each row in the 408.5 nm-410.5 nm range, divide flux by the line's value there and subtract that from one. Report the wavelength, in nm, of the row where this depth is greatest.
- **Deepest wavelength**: 410.057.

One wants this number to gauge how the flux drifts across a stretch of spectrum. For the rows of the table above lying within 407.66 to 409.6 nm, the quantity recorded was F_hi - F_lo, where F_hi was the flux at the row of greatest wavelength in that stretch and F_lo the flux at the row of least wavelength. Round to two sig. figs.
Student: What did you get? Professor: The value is -28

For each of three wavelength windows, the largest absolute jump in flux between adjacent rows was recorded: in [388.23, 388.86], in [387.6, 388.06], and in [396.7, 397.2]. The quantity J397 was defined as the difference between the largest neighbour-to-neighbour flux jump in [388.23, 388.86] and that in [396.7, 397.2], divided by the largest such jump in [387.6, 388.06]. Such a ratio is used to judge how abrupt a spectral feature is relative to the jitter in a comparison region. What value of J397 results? -0.2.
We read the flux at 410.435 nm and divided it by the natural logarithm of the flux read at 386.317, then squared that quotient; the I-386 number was 256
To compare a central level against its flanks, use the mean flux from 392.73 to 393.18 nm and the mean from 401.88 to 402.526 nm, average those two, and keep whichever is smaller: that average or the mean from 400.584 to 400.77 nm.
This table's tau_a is 119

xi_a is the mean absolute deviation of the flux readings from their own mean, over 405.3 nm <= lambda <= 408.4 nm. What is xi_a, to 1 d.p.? 9.8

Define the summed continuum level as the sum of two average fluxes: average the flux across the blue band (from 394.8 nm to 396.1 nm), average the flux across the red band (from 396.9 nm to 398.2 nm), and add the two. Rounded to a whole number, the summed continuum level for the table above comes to 199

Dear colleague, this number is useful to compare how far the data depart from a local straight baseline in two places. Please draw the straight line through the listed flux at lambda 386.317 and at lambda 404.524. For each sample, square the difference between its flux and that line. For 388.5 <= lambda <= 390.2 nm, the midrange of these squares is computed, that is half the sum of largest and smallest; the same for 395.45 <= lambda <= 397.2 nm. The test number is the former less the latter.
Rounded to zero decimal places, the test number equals -2050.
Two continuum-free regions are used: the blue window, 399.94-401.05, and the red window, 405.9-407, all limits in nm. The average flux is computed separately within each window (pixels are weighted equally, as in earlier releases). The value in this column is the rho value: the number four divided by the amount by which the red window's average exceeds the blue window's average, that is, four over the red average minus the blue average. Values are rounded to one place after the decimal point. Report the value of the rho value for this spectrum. -0.3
